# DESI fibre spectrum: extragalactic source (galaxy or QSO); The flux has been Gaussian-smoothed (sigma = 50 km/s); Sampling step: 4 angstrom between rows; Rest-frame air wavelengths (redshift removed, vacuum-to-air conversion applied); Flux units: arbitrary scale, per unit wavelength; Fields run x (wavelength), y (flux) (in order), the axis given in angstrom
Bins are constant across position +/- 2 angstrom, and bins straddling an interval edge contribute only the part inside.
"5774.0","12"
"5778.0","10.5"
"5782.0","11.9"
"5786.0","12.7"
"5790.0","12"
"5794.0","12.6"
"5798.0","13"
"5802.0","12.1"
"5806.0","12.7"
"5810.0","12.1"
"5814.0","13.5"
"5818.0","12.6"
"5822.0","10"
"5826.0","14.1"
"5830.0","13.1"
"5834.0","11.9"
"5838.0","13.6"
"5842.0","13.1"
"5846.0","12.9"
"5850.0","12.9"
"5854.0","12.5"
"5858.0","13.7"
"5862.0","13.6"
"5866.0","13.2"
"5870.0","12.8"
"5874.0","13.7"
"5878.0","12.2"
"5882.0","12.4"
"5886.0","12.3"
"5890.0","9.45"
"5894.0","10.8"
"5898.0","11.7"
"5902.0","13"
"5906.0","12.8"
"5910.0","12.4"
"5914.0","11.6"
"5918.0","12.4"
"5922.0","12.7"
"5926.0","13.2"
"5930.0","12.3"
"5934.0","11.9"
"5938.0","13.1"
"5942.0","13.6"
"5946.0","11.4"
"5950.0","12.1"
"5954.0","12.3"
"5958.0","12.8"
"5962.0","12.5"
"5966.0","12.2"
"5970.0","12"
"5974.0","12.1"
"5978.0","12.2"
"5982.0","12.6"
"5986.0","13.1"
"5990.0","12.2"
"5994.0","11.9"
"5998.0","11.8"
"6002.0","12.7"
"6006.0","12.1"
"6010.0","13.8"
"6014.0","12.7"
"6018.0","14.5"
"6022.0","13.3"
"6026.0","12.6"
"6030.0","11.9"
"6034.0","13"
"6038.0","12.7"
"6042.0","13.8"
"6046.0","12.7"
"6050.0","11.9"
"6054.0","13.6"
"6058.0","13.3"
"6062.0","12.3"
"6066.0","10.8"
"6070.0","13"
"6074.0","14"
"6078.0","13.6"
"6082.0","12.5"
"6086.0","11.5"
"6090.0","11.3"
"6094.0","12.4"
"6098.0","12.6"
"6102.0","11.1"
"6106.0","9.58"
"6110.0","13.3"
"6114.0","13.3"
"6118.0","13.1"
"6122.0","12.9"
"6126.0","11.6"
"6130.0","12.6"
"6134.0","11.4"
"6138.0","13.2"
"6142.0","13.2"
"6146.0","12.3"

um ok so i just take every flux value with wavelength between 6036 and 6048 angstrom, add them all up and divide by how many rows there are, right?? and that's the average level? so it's 13.1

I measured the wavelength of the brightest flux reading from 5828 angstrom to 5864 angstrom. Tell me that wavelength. 5858.0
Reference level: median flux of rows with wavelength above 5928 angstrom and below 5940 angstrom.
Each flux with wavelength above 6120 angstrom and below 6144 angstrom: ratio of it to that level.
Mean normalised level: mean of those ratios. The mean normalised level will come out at 1.01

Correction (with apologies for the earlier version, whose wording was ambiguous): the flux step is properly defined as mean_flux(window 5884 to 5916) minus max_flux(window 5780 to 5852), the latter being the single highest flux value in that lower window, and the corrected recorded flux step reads -2.3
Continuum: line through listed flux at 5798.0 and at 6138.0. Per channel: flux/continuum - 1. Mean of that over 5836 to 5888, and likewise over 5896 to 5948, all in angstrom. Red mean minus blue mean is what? -0.043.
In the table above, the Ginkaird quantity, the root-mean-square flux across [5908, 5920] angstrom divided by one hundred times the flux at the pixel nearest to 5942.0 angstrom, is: 0.0089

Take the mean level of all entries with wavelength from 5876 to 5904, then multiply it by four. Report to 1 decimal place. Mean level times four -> 46.8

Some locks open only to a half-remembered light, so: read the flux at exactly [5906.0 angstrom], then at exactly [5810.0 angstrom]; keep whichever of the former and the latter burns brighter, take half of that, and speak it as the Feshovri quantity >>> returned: 6.40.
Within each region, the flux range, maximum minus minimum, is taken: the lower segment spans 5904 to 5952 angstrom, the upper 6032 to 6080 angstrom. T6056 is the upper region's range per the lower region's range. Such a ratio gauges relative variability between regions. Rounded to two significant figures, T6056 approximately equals 1.5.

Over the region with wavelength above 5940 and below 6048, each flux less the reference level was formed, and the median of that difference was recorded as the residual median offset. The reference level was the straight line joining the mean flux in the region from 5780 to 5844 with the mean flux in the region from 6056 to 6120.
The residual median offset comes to 0.17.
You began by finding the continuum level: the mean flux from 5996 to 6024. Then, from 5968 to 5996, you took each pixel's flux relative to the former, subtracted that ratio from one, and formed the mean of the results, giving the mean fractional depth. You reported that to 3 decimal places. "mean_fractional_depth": 0.053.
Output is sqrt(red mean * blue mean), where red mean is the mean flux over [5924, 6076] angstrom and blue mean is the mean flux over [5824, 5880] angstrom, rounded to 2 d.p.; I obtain 12.86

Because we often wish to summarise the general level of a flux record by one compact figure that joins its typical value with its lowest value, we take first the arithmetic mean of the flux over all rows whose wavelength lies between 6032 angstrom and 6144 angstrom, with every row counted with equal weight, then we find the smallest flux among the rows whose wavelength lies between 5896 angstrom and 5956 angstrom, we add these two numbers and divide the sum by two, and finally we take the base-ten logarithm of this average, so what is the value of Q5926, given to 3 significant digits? 1.08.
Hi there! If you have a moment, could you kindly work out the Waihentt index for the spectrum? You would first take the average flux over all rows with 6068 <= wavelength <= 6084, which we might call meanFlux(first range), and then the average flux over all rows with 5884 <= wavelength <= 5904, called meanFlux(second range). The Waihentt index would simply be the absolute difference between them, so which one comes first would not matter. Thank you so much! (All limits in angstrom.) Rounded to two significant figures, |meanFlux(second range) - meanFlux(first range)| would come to 1.8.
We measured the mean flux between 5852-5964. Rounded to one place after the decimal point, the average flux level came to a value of 12.4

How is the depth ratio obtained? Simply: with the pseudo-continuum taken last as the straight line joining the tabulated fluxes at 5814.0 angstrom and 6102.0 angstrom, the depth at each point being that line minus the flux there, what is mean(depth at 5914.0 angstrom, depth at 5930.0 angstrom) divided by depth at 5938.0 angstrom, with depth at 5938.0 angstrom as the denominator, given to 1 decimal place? -1.0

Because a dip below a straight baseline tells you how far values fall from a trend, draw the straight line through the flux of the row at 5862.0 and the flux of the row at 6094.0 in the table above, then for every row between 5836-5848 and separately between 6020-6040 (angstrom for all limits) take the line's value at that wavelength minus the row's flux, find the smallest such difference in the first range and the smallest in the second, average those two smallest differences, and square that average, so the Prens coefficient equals 0.0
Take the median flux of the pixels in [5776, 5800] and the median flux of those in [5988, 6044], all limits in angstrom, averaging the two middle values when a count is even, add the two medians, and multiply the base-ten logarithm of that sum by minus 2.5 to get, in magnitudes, -3.49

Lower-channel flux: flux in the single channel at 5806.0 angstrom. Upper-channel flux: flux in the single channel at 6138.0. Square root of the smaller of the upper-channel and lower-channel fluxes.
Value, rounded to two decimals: 3.56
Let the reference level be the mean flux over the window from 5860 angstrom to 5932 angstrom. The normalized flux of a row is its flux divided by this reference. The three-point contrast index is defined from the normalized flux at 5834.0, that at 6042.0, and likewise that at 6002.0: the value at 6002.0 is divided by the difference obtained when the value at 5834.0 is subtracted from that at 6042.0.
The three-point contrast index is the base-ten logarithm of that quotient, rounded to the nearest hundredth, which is 0.83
